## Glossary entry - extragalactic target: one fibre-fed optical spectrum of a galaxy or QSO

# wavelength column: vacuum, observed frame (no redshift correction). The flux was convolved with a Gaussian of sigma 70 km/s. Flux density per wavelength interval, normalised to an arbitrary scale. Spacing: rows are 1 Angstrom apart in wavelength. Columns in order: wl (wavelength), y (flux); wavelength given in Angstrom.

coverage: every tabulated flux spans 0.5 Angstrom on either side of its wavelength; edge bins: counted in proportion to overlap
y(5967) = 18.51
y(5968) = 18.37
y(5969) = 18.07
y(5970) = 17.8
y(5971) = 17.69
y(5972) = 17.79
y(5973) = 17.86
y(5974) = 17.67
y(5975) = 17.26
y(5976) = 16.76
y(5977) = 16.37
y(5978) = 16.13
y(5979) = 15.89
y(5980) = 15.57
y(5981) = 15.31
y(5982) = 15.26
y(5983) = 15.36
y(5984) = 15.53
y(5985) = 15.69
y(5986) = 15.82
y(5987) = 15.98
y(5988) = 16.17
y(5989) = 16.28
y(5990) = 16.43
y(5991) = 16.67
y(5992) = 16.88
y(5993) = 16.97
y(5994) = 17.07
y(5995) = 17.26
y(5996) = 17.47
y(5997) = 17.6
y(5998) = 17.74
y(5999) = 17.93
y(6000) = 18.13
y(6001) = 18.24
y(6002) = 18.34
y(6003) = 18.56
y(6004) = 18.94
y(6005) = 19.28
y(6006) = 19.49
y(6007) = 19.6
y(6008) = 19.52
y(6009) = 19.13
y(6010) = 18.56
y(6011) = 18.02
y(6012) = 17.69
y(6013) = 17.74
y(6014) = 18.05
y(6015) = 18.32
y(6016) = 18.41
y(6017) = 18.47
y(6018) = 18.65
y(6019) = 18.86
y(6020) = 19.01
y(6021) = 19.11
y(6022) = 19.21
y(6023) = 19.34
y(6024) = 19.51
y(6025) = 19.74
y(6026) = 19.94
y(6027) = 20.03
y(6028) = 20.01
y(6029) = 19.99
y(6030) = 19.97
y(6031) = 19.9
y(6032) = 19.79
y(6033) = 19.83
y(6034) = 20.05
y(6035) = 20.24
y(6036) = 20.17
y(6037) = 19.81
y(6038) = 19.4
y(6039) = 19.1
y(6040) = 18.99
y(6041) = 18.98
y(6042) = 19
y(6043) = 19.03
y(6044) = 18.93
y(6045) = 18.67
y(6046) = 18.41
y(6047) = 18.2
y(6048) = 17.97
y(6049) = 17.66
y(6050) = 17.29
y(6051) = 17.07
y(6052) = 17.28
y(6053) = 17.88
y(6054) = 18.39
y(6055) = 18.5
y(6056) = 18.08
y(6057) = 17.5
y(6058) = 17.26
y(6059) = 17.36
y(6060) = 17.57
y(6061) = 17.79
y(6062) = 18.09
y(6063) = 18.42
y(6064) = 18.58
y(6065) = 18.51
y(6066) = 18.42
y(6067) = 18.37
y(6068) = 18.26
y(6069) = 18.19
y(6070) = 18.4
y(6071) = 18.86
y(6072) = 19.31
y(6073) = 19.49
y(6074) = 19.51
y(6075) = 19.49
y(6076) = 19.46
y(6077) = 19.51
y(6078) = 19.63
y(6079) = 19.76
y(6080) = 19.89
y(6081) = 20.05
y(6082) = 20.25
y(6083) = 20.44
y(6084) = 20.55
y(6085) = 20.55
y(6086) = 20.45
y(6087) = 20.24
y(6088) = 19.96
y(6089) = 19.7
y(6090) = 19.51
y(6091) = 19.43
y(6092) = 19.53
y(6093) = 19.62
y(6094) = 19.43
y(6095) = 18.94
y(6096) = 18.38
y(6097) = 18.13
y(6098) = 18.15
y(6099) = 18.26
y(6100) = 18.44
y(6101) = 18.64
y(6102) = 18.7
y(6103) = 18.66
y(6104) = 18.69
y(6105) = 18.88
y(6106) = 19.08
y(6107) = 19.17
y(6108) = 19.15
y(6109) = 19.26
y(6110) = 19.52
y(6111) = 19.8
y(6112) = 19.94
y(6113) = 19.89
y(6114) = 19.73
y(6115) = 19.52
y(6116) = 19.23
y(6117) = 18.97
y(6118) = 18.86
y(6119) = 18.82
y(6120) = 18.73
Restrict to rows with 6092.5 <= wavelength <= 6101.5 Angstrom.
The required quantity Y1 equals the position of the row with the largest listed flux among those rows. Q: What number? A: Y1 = 6093 Angstrom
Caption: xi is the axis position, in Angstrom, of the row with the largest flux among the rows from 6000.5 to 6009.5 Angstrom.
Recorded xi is 6007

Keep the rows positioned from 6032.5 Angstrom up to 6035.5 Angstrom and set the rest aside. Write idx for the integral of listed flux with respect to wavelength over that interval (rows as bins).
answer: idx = 60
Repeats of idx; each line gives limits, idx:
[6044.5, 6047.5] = 55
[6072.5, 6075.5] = 58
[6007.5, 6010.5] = 57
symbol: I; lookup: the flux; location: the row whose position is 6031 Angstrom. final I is 19.9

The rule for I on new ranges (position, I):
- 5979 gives 15.89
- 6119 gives 18.82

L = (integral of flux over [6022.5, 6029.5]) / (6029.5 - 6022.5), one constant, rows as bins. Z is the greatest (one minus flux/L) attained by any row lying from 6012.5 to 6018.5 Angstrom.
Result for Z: 0.10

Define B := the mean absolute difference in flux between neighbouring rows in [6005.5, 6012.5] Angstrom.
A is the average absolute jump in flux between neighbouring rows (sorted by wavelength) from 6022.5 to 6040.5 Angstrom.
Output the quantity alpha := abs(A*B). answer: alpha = 0.052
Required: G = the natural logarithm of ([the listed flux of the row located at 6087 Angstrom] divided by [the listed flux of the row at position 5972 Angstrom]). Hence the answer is 0.13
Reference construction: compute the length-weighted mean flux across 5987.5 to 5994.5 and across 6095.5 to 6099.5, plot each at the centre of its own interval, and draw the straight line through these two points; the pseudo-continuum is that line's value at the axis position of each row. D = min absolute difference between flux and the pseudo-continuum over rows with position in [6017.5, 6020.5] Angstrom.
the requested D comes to 1.6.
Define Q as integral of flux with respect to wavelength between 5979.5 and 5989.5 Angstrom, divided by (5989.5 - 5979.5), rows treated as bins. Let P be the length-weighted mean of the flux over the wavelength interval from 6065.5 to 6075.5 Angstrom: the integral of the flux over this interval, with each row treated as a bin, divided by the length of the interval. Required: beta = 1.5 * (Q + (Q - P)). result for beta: 19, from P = 18.8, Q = 15.7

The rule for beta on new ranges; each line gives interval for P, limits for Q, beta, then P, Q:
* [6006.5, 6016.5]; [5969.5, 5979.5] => 24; 18.5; 17.1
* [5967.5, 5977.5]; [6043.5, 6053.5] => 27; 17.6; 17.9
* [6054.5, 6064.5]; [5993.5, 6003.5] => 27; 17.9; 17.8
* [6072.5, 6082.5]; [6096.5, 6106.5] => 26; 19.7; 18.6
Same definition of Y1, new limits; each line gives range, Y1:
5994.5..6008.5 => 6007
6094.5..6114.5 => 6112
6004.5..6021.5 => 6007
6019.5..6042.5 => 6035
